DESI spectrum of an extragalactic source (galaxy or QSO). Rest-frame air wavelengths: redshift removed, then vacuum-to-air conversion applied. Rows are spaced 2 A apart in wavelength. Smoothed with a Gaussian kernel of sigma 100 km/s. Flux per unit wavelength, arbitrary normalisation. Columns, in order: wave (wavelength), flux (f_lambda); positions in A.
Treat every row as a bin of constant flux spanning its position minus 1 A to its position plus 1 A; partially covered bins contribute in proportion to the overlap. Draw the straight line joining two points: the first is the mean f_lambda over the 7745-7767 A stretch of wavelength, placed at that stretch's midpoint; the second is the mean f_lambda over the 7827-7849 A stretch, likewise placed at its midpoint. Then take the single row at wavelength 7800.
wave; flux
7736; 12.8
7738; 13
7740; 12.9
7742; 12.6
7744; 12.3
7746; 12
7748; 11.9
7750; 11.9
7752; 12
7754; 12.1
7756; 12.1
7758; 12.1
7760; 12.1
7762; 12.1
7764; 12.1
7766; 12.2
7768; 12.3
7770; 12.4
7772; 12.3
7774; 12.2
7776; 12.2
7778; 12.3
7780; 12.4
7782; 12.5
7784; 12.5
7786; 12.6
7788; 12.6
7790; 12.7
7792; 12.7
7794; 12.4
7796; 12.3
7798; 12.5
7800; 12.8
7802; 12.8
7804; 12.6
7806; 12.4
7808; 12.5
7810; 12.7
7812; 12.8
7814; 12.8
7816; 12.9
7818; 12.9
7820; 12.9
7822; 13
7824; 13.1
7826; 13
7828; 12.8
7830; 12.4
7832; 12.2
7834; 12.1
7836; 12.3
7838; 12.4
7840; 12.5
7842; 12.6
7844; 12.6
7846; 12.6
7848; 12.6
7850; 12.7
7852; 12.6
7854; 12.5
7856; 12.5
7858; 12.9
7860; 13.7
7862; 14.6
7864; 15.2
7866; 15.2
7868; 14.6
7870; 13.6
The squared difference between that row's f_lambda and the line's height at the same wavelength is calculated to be 0.28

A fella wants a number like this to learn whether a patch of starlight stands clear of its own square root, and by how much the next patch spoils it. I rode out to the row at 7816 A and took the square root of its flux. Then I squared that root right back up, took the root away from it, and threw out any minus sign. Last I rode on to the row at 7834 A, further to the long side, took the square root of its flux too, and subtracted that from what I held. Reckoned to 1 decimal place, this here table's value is 5.8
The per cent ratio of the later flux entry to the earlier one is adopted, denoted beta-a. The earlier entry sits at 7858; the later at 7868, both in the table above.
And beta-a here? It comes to 113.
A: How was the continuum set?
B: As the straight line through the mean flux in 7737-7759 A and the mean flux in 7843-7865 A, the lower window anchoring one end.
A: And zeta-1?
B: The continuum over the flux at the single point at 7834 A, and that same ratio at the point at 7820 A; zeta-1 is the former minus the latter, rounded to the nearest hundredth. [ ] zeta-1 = 0.08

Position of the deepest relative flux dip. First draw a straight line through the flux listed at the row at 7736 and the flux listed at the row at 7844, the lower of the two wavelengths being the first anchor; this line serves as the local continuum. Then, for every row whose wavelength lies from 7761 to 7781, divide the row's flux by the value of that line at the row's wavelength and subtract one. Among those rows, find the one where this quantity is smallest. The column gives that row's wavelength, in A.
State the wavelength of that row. 7762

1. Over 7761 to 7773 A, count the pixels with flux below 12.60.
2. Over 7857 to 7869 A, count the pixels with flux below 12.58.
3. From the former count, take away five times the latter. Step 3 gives 6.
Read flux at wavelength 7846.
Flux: 12.6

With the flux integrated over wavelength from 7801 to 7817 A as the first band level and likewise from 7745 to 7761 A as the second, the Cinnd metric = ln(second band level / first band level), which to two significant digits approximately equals -0.054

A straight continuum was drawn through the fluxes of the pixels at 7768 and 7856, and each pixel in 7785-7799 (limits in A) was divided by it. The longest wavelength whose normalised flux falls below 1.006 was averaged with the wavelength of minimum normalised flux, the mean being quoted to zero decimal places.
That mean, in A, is 7796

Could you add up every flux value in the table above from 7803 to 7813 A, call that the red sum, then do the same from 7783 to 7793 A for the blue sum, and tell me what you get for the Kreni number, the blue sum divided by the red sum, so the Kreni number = 1.00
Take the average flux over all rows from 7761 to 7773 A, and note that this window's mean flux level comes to 12.2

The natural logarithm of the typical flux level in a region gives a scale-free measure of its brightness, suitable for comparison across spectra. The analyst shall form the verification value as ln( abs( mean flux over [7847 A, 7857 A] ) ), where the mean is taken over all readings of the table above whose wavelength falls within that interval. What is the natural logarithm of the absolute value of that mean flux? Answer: 2.53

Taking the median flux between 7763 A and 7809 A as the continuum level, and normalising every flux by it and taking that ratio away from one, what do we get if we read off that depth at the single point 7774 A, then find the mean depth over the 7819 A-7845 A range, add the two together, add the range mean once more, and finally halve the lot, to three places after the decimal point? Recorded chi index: -0.009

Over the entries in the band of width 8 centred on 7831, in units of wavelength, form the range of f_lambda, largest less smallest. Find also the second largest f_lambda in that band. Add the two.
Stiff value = 13.1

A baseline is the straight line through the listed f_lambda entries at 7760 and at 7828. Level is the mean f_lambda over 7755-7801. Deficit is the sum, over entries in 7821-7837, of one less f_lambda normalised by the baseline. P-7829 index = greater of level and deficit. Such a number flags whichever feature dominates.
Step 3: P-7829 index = 12.4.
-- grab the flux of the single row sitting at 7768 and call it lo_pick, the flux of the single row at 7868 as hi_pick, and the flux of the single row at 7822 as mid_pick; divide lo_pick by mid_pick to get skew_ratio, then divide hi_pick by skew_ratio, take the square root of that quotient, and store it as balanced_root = 3.93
